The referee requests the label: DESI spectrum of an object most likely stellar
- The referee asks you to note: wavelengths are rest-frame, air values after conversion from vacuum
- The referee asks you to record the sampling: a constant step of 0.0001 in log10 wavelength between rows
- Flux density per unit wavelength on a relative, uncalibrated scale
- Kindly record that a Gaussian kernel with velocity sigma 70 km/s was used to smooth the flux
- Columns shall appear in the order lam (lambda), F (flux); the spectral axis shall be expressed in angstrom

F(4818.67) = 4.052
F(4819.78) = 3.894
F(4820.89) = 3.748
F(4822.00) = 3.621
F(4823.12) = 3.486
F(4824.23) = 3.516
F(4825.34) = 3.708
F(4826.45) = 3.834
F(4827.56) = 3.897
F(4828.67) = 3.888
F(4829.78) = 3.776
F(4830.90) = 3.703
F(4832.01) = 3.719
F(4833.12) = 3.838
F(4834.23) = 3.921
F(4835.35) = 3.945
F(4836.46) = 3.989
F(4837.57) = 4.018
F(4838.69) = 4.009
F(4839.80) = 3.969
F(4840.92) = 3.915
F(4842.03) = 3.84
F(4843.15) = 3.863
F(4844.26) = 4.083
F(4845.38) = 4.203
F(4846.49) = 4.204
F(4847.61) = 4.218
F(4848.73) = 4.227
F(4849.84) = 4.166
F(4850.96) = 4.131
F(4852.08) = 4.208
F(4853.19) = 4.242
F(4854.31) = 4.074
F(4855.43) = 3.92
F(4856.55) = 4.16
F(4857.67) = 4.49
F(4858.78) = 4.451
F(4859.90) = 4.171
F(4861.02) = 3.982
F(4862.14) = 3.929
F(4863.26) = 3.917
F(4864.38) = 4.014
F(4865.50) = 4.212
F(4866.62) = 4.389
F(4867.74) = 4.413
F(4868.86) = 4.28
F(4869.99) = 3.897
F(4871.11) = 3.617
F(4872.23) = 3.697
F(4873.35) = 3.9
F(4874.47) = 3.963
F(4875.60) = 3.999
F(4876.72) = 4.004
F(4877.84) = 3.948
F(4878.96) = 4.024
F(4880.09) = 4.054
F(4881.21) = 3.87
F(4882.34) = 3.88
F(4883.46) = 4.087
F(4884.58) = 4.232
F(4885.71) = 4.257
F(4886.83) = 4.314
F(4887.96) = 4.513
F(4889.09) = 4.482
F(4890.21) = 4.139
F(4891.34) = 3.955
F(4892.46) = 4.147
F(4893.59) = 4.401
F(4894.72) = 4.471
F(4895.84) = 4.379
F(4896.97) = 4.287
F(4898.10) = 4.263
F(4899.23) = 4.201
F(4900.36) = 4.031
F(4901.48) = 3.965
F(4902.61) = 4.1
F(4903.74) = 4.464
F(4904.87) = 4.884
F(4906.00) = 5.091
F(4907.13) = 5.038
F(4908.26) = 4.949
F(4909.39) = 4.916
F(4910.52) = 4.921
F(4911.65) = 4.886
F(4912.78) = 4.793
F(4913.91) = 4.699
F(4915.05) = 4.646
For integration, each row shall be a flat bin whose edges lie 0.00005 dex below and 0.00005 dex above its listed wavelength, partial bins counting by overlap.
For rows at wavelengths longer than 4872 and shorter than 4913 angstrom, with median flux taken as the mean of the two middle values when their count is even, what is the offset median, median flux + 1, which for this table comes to 5.23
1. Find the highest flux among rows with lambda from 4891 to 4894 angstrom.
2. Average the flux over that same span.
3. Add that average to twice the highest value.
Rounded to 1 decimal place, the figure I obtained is 13.0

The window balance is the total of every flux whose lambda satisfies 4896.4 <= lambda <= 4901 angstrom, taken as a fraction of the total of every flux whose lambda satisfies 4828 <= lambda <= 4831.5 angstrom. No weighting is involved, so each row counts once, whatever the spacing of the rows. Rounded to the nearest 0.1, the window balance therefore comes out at 1.5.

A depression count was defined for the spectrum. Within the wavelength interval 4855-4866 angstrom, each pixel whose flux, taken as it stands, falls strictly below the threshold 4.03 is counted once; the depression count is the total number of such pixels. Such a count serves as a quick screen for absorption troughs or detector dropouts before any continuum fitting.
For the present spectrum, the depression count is 5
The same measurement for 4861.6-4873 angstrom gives 6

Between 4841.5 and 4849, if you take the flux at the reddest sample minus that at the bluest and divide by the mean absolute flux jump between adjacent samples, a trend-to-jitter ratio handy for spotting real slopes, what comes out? 6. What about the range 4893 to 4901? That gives -4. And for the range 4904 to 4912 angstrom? 0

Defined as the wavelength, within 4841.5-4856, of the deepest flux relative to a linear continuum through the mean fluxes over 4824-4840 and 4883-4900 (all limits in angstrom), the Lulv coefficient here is 4855.43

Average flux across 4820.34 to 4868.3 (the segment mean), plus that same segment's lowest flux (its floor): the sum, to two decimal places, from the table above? 7.49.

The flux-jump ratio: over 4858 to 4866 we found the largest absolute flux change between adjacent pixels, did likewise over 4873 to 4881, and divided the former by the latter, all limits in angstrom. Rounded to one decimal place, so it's 3.7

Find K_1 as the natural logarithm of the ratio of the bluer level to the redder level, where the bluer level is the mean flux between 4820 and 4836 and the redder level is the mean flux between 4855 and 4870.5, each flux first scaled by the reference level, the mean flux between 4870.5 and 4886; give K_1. -0.10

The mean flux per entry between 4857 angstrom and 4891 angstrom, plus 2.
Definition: 6.10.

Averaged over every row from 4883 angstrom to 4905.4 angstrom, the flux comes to 4.279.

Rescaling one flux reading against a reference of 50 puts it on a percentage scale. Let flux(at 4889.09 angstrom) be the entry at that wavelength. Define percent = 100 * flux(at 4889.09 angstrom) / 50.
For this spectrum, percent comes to 9.0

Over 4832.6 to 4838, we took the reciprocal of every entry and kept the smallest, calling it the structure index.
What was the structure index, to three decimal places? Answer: 0.249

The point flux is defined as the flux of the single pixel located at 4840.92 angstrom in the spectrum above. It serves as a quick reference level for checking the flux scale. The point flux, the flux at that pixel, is 3.915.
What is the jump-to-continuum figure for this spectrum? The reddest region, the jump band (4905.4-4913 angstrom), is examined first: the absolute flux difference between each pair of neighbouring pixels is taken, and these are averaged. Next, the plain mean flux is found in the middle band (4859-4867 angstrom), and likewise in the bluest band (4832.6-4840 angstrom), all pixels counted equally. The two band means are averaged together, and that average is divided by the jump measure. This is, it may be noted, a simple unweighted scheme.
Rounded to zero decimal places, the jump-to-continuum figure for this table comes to 78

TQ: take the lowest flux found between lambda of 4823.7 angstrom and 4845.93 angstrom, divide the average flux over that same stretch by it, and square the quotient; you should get 1.219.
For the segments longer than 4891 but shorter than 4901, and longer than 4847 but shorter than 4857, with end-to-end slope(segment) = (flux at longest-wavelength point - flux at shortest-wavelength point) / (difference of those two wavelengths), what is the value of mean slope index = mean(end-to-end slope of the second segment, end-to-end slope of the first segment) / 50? 0.0000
